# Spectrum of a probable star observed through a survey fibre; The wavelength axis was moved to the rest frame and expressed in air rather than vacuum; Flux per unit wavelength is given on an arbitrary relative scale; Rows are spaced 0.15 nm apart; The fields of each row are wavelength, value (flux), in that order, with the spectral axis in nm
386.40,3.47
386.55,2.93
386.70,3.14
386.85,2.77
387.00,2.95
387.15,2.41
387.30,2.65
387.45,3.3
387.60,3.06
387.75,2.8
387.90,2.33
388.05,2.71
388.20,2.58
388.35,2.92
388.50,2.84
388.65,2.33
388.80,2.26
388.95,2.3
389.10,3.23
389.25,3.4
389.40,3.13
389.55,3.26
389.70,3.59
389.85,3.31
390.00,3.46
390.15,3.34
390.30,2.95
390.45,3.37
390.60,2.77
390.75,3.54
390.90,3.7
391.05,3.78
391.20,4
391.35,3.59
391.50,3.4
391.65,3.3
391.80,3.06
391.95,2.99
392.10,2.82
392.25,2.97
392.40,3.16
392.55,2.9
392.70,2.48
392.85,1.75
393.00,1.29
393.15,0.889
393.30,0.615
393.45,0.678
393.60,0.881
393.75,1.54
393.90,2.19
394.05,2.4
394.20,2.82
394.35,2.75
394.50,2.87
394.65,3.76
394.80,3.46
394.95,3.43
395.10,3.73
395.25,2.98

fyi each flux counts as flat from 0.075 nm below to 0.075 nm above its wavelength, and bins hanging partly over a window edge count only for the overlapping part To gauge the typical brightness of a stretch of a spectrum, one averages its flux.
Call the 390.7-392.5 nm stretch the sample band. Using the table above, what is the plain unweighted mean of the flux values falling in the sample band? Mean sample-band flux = 3.4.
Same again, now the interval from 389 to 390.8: 3.3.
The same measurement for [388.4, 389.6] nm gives 2.8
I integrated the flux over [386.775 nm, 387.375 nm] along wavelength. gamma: 1.6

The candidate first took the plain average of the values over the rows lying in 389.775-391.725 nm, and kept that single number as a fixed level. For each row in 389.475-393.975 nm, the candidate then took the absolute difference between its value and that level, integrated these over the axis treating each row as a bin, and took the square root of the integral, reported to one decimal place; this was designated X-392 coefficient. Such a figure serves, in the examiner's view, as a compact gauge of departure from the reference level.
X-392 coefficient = 1.9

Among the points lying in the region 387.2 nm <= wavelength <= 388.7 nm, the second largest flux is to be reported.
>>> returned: 3.06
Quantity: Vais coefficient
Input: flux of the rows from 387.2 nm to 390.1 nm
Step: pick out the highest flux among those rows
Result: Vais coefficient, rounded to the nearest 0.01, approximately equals 3.59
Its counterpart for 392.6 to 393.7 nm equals 2.48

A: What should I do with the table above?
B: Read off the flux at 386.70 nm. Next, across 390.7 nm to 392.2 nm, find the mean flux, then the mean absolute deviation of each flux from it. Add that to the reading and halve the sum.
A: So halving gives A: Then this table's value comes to 1.72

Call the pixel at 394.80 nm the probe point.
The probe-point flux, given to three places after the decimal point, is 3.460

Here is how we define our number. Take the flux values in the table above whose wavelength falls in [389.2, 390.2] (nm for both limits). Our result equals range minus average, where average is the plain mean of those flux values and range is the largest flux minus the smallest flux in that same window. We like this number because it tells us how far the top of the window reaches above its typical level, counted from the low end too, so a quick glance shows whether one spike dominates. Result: -2.9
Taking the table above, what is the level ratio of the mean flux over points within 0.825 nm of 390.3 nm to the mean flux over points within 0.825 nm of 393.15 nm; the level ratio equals 2.0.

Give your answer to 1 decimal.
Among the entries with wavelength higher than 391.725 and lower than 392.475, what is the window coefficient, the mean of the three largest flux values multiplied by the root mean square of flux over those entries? 9.2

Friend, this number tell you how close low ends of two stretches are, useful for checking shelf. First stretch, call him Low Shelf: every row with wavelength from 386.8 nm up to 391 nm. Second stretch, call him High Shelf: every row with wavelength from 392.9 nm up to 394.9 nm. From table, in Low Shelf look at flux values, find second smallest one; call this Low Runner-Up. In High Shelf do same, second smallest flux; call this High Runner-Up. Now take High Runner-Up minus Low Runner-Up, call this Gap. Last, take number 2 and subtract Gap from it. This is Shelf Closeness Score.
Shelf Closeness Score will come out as 3.62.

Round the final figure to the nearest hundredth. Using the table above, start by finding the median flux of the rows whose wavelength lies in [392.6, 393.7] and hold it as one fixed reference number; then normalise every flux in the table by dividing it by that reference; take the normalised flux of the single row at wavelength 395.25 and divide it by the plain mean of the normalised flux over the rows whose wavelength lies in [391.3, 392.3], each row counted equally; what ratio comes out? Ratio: 0.94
